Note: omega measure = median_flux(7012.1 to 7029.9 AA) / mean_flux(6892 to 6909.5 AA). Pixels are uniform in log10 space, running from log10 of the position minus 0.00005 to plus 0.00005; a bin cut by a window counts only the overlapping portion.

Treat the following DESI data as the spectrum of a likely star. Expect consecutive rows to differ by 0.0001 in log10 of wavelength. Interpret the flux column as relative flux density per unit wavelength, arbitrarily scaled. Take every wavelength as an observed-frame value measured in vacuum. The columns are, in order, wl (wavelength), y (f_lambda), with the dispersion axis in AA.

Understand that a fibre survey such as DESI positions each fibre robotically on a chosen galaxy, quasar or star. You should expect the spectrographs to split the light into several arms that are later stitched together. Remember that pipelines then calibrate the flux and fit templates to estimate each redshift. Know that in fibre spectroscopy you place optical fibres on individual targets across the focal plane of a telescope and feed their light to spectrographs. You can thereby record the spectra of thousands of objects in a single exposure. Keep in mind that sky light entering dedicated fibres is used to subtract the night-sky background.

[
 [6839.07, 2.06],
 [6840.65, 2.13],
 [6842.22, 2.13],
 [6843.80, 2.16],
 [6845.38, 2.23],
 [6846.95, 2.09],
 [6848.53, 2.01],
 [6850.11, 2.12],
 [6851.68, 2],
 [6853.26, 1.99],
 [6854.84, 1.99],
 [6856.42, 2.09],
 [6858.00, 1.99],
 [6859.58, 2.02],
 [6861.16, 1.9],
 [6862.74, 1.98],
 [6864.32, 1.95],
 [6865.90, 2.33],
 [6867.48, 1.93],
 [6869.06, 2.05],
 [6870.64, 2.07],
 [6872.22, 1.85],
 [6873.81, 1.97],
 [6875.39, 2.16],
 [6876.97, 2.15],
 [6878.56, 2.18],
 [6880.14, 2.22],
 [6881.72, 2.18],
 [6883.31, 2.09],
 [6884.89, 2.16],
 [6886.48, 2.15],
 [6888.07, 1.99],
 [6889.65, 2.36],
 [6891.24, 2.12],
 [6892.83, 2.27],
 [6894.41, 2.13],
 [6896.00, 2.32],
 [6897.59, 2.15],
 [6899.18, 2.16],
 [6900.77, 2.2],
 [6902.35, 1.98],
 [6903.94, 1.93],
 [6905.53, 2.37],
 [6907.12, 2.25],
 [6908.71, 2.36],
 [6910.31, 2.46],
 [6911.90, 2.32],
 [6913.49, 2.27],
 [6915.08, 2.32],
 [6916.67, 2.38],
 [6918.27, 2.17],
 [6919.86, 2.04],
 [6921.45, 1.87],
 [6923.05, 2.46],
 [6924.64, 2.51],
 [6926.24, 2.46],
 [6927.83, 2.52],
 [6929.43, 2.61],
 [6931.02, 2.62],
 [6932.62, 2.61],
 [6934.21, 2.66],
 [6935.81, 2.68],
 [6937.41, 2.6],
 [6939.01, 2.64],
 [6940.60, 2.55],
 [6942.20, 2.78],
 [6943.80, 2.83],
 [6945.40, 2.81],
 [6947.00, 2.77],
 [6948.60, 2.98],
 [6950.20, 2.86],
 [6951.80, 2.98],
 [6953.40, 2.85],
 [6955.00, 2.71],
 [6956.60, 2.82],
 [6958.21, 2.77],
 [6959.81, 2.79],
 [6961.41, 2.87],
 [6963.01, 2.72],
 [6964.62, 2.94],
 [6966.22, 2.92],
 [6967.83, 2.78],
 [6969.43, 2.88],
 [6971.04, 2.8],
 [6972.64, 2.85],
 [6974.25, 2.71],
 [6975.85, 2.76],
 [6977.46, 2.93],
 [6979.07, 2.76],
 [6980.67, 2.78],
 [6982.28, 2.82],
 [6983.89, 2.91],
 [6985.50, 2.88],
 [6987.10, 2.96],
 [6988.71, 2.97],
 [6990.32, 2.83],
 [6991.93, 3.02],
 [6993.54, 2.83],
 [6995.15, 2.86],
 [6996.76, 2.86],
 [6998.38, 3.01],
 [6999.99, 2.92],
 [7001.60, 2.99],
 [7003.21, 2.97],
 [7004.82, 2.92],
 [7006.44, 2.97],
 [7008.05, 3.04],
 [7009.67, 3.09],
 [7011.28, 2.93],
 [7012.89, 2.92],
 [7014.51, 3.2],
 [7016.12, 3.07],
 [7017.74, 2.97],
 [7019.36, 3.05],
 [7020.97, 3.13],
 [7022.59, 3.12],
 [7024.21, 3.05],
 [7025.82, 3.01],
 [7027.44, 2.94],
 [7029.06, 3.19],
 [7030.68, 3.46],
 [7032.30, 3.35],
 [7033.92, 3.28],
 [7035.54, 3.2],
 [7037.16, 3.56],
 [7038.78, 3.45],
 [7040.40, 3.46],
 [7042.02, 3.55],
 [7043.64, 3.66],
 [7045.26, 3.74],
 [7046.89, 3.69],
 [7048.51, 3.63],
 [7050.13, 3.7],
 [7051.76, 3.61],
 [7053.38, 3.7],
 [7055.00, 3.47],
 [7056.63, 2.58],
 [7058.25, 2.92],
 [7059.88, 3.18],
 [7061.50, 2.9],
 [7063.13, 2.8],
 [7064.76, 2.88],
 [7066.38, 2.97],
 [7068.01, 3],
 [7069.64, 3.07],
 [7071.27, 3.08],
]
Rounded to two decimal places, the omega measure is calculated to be 1.39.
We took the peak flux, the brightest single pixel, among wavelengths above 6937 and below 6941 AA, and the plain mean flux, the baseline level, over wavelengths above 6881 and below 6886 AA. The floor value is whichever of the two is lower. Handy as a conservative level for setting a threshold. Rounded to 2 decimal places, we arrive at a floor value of 2.14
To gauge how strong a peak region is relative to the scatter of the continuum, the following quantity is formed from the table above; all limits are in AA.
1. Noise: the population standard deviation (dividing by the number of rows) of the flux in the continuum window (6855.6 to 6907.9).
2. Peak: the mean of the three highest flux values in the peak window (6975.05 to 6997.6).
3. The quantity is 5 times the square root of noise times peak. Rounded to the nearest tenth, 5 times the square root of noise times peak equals 3.2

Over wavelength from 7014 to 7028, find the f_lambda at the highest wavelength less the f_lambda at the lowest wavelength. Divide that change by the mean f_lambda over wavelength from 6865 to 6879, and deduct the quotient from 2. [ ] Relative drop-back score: 2.13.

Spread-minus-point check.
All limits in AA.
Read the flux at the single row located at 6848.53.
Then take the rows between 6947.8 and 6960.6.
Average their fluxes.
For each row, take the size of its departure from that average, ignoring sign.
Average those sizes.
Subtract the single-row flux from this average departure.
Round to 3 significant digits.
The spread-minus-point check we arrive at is -1.94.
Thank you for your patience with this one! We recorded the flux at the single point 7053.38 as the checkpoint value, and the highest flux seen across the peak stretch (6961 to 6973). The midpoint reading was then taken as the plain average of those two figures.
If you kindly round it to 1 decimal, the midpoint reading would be 3.3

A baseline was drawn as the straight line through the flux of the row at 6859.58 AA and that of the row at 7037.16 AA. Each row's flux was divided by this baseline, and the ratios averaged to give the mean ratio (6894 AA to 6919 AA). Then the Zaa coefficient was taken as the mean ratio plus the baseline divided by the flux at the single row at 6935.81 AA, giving 1.92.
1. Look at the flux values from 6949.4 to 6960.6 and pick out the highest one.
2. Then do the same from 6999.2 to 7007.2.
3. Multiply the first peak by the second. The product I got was 8.9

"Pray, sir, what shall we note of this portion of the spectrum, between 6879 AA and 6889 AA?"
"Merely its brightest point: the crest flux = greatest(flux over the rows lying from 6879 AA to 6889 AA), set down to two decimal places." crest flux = 2.22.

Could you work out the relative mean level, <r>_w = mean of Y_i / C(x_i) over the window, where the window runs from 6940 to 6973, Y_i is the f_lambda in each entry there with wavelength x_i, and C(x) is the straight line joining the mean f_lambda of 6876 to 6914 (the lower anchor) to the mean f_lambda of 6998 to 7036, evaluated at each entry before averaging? 1.07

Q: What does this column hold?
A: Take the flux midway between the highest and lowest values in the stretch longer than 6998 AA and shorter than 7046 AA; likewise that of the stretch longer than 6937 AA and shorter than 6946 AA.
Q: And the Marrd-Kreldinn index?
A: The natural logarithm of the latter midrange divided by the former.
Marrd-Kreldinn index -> -0.21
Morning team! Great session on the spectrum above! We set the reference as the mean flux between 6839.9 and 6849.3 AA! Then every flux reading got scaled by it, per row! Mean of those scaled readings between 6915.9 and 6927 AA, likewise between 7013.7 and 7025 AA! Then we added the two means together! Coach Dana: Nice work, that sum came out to 2.52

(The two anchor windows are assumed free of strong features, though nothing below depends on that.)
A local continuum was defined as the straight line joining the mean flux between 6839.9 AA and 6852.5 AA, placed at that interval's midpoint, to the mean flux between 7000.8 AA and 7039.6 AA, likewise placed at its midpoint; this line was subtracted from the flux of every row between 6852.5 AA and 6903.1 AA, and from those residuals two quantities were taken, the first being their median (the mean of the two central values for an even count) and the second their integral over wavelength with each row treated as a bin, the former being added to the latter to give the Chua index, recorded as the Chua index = -10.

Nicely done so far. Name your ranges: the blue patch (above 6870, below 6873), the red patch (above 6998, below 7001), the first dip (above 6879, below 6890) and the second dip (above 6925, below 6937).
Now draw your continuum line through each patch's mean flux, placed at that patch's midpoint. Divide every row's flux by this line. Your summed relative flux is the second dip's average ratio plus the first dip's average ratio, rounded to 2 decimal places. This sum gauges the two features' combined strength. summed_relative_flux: 2.12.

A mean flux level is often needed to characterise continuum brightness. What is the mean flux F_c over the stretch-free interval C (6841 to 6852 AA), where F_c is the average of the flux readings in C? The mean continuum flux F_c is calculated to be 2.1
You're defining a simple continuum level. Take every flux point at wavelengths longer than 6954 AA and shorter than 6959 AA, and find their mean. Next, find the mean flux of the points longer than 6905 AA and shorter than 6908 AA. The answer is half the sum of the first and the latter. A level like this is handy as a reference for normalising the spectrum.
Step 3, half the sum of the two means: 2.54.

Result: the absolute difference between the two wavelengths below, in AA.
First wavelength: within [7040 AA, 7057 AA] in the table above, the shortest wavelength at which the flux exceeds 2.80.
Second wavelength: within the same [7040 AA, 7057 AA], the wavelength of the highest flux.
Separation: 4.9 AA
